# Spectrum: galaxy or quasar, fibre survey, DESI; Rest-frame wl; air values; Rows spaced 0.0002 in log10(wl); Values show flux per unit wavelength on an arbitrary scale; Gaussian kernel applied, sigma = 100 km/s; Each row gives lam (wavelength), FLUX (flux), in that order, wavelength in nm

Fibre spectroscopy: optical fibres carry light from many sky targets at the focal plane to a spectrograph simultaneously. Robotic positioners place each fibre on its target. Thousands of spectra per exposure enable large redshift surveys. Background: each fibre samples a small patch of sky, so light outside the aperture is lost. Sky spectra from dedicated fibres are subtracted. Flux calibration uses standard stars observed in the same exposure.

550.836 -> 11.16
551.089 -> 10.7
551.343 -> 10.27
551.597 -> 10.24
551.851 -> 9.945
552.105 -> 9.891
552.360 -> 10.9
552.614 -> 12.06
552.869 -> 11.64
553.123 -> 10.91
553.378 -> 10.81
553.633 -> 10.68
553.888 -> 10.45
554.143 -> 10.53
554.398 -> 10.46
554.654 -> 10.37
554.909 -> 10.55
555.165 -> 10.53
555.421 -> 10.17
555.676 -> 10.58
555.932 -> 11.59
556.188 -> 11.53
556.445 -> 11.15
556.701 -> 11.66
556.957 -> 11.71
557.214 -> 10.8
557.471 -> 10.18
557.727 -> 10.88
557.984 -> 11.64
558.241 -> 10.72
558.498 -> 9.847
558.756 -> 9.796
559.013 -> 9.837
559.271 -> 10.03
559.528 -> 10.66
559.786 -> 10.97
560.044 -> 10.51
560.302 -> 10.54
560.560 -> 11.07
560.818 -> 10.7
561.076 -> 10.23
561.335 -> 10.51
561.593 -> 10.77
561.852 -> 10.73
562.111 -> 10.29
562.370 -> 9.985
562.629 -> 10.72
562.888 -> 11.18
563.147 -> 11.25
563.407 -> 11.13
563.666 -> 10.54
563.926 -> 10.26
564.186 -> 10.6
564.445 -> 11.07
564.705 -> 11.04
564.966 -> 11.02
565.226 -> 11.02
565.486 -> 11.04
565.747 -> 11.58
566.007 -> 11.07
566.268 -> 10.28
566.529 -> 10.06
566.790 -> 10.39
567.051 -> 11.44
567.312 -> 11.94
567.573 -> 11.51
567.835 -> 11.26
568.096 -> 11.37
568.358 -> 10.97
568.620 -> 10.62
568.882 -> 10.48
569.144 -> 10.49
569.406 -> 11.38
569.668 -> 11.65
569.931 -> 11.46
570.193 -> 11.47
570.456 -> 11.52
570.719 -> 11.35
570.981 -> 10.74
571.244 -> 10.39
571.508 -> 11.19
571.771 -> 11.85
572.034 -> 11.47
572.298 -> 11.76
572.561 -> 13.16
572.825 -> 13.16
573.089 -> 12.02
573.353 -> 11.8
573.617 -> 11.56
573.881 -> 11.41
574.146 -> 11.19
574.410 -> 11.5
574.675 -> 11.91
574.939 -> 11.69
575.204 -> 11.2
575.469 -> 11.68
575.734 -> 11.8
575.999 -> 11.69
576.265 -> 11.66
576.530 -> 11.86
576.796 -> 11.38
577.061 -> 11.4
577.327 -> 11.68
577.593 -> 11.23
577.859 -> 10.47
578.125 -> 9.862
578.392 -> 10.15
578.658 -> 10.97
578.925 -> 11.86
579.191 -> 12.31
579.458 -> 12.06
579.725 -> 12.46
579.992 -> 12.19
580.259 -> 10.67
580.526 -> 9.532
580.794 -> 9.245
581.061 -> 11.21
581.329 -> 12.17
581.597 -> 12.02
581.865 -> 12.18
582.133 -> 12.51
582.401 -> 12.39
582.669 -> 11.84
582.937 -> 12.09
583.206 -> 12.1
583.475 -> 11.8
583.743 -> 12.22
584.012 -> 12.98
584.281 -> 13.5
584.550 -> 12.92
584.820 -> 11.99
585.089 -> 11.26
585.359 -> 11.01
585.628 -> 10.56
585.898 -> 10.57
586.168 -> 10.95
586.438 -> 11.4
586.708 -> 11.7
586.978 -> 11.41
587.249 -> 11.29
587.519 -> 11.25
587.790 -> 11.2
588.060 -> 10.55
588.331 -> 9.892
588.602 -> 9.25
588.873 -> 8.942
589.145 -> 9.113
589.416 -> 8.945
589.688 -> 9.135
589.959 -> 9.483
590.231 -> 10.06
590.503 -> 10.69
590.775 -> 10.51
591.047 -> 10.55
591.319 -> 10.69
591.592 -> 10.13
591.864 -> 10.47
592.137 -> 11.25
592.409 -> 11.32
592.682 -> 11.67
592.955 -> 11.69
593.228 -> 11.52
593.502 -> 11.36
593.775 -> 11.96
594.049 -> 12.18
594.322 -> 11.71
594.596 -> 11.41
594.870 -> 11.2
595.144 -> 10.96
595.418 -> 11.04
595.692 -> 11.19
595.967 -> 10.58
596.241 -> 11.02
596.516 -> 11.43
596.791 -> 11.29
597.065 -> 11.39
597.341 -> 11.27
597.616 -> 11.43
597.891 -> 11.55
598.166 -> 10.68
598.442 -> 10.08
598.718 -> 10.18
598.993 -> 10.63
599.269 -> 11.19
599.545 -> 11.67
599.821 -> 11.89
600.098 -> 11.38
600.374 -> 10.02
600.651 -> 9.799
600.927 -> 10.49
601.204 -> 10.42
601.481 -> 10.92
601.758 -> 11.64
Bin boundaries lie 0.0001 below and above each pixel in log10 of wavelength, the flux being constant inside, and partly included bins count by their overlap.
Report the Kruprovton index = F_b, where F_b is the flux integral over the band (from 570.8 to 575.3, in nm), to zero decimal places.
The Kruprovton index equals 52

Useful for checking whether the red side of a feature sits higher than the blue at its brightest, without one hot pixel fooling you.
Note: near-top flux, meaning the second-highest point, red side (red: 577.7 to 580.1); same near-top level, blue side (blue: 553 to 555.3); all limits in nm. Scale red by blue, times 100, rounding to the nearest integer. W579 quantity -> 114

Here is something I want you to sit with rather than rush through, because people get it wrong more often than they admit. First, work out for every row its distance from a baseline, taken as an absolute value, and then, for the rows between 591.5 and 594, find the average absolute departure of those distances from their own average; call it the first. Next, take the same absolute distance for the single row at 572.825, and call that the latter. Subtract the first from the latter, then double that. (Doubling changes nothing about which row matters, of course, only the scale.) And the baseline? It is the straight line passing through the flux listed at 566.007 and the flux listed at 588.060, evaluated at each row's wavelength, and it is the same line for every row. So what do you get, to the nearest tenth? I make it 3.8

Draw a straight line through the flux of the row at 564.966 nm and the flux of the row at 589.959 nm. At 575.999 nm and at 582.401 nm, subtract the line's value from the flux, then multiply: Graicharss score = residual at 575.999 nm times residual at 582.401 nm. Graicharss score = 3.3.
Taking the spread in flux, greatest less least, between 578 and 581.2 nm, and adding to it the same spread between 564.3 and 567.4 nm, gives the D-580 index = 5.1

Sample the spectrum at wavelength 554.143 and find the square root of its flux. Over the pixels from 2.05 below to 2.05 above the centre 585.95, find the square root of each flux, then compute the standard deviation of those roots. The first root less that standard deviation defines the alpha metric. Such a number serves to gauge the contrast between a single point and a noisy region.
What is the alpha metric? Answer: 3.12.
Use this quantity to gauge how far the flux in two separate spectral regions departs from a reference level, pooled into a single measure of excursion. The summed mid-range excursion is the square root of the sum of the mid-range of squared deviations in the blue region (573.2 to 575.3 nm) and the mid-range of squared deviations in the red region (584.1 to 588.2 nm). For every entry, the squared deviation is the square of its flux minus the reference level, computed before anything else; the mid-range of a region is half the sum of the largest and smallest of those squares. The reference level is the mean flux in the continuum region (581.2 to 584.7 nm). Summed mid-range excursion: 1.6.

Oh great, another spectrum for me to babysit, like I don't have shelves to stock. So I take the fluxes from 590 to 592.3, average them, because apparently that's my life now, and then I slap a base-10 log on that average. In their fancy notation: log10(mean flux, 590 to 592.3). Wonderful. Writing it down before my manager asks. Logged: 1.02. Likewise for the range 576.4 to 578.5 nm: 1.04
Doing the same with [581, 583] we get 1.08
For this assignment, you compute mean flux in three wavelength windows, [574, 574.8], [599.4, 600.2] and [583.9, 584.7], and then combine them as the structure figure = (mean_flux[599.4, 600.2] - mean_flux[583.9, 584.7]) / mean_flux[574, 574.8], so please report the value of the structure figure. -0.13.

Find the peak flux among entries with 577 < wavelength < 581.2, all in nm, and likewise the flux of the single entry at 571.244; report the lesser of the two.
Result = 10.4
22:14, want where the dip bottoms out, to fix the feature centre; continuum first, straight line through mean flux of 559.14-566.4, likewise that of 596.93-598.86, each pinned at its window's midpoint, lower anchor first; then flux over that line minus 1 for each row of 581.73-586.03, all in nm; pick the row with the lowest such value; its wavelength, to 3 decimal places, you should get 585.628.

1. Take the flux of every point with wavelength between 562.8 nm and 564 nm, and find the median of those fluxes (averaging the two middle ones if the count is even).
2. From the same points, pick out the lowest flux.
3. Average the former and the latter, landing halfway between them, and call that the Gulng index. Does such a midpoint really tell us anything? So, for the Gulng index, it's 10.7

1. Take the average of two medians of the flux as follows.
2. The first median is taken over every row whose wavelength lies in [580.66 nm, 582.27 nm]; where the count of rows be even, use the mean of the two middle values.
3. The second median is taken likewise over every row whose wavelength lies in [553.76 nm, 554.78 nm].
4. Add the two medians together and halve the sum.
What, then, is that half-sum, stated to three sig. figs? 11.3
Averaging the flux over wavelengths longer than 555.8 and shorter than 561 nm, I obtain 10.8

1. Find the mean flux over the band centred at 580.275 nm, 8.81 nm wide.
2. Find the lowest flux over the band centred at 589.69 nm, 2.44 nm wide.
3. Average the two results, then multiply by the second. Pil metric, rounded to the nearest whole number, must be 92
